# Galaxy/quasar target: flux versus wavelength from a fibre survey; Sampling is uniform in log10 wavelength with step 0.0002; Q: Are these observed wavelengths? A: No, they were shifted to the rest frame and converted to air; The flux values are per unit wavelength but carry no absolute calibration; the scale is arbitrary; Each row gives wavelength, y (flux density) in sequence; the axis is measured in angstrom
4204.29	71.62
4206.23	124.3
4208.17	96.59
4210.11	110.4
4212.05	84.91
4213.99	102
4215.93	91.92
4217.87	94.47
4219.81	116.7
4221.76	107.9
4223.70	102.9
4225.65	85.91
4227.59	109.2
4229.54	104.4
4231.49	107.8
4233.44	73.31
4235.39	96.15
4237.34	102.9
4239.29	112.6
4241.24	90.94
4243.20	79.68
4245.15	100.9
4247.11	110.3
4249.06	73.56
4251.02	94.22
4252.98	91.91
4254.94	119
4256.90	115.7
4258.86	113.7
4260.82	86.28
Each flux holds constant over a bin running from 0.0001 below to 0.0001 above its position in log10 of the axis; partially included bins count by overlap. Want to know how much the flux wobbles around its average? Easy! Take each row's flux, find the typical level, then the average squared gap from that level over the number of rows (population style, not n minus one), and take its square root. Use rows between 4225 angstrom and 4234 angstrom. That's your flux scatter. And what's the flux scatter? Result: 14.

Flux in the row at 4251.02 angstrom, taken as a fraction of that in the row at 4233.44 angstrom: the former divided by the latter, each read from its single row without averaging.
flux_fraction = 1.3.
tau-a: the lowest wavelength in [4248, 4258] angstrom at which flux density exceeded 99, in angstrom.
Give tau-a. 4254.94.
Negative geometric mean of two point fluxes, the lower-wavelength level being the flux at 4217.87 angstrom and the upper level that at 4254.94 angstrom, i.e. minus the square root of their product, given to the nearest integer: -106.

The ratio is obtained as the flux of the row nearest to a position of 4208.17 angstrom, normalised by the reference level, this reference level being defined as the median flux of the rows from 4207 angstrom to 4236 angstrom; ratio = 0.95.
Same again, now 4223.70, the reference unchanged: 1.01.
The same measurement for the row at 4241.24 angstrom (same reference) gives 0.89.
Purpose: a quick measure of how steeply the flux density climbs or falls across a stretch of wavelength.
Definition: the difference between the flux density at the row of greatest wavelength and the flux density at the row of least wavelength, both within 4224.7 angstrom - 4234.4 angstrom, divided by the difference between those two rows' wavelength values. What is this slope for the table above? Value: -1.6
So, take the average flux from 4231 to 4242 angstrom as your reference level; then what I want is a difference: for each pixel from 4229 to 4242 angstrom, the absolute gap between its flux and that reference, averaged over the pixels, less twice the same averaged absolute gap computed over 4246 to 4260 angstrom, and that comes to -19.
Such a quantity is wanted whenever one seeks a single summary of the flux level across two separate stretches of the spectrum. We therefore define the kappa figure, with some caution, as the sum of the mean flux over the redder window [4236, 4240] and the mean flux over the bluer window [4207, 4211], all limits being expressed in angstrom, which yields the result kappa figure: 211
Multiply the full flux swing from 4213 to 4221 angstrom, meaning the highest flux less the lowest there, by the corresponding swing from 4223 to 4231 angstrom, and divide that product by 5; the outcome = 115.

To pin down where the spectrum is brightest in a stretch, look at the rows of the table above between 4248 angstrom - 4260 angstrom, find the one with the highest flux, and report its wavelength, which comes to 4254.94 angstrom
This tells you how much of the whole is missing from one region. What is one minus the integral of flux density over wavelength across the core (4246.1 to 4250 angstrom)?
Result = -359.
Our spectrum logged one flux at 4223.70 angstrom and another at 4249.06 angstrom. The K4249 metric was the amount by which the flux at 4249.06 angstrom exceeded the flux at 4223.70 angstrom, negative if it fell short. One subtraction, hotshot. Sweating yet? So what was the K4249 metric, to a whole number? -29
